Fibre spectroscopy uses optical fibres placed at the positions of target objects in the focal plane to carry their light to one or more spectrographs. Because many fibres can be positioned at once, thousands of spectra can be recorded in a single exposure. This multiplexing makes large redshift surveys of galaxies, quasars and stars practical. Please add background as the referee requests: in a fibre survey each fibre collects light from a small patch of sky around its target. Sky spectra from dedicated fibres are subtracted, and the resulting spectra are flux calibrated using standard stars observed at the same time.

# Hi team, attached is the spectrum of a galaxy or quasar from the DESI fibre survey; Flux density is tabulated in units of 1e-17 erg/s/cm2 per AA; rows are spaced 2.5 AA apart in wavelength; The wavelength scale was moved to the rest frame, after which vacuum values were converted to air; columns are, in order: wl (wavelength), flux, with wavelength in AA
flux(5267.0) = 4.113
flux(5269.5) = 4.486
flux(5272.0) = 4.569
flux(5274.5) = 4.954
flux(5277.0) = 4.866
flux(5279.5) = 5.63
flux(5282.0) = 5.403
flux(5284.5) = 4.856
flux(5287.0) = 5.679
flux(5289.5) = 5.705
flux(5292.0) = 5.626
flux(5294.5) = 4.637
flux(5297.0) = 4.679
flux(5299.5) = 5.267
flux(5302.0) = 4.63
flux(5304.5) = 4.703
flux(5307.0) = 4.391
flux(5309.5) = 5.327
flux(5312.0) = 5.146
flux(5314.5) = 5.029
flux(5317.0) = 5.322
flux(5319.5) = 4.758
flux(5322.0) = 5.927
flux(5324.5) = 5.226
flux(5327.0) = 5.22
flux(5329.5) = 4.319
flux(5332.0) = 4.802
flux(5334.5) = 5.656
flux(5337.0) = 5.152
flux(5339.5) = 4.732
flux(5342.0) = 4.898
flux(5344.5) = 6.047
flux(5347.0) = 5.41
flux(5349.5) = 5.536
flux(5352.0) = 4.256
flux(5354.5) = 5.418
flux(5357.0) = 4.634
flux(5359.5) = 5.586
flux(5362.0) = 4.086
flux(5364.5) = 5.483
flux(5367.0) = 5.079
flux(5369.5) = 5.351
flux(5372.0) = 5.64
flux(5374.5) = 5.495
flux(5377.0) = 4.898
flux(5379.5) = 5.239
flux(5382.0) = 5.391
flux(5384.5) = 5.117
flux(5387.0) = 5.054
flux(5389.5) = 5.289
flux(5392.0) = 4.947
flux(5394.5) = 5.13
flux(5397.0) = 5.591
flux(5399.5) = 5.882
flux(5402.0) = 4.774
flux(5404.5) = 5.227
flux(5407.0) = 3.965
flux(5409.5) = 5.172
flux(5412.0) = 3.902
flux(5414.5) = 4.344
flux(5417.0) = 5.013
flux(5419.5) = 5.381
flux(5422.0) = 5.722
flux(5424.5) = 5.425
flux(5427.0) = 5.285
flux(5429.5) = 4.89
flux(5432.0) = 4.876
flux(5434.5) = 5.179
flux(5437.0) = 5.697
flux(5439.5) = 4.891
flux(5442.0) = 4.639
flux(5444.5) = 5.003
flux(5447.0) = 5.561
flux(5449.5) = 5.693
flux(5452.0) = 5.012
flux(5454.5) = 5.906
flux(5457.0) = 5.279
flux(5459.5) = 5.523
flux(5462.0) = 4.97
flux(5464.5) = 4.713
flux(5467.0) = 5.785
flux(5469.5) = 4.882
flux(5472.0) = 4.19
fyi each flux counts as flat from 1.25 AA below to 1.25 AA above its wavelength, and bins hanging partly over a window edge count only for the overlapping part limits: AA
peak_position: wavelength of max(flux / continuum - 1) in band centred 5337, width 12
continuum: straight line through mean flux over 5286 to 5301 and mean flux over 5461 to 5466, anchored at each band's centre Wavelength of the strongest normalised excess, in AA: 5334.5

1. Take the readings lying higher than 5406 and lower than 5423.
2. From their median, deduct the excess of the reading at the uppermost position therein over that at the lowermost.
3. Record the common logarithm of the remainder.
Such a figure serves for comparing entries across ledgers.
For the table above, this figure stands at 0.51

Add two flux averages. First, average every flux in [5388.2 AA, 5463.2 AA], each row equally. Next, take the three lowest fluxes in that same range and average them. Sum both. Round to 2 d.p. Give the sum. 9.21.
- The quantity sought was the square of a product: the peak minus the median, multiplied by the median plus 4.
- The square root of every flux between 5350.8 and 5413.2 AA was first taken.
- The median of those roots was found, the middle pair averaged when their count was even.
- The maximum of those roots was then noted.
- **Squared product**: 0.90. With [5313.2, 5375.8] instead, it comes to 1.18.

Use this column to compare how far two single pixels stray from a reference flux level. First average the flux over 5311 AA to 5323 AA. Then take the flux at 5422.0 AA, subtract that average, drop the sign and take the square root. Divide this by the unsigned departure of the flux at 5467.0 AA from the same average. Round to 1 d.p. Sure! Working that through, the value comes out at 1.3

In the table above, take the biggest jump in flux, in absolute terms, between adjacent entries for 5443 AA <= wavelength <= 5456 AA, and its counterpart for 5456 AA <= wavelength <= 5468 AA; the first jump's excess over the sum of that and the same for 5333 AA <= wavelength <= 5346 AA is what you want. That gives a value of -1.3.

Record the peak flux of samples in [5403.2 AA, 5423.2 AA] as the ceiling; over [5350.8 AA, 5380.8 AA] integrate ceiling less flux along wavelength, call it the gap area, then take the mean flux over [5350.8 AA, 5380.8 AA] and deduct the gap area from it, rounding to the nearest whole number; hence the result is -14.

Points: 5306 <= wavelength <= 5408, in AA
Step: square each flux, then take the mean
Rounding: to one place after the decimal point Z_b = 26.6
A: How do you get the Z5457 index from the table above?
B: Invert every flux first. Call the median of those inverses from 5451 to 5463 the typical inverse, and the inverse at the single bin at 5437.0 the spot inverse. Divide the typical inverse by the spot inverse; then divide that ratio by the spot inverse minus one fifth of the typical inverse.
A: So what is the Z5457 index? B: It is 7.84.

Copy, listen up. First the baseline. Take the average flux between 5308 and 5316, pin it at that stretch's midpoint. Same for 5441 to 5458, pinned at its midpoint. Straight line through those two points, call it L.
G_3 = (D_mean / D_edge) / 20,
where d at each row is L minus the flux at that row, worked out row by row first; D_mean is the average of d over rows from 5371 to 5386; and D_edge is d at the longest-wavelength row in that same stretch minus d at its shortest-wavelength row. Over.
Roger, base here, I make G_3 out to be -0.006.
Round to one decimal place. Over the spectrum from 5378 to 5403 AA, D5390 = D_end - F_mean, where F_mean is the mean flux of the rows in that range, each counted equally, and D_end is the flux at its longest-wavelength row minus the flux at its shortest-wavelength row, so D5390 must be -5.7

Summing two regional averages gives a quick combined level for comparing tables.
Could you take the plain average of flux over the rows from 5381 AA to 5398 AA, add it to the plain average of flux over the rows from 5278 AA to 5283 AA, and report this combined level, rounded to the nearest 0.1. 10.7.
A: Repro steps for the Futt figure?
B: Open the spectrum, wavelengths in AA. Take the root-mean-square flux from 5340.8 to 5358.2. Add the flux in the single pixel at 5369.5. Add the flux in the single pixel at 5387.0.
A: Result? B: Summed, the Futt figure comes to 15.6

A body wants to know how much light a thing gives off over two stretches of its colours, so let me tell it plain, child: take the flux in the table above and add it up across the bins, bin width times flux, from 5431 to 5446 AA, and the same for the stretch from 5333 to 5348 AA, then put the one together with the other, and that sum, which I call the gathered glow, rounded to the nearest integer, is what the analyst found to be 155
